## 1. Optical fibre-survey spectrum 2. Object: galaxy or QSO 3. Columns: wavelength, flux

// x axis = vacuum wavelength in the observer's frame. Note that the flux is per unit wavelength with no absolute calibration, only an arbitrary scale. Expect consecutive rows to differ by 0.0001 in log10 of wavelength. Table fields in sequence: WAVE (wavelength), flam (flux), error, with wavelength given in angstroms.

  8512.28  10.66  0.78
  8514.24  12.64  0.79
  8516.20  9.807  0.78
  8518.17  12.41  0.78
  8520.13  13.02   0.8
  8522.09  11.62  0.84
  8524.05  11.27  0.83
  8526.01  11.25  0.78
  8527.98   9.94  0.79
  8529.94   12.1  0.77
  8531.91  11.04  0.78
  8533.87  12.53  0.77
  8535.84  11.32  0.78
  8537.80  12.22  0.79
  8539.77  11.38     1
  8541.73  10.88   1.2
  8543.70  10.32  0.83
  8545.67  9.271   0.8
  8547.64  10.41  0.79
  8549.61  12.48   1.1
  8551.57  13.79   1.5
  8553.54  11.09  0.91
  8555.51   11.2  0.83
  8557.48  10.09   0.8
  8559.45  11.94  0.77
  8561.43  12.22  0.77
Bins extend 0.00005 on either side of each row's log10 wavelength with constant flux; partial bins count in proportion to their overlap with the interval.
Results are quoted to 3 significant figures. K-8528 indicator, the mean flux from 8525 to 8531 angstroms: 11.1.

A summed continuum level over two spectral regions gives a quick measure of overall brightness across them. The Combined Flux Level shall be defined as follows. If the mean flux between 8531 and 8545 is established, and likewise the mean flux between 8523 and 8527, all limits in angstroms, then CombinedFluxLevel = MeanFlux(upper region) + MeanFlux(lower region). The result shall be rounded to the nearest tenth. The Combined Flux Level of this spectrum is 22.6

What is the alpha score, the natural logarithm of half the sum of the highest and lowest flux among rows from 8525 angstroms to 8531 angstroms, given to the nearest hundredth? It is 2.40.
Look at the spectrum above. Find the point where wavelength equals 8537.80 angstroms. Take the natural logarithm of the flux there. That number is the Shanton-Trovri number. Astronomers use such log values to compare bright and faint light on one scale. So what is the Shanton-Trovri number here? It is 2.50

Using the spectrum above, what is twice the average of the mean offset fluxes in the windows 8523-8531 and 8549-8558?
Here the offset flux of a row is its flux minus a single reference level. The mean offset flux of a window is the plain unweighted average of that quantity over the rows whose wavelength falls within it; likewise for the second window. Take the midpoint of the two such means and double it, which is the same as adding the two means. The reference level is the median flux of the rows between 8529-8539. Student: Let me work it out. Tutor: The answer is -1.3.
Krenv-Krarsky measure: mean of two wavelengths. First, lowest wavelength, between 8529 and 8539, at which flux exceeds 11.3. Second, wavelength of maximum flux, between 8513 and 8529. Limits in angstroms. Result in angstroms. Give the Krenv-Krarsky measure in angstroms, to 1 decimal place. 8525.0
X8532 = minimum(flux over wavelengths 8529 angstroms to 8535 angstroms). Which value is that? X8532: 11.04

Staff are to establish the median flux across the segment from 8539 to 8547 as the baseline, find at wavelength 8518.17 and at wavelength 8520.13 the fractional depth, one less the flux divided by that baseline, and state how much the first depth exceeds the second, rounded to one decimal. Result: 0.1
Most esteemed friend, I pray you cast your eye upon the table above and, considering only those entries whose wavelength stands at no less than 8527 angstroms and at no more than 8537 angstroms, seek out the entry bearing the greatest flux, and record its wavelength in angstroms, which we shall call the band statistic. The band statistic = 8533.87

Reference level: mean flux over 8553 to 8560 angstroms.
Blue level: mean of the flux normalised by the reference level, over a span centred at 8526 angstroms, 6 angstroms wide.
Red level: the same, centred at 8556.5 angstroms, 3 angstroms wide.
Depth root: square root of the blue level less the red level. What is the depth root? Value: 0.13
